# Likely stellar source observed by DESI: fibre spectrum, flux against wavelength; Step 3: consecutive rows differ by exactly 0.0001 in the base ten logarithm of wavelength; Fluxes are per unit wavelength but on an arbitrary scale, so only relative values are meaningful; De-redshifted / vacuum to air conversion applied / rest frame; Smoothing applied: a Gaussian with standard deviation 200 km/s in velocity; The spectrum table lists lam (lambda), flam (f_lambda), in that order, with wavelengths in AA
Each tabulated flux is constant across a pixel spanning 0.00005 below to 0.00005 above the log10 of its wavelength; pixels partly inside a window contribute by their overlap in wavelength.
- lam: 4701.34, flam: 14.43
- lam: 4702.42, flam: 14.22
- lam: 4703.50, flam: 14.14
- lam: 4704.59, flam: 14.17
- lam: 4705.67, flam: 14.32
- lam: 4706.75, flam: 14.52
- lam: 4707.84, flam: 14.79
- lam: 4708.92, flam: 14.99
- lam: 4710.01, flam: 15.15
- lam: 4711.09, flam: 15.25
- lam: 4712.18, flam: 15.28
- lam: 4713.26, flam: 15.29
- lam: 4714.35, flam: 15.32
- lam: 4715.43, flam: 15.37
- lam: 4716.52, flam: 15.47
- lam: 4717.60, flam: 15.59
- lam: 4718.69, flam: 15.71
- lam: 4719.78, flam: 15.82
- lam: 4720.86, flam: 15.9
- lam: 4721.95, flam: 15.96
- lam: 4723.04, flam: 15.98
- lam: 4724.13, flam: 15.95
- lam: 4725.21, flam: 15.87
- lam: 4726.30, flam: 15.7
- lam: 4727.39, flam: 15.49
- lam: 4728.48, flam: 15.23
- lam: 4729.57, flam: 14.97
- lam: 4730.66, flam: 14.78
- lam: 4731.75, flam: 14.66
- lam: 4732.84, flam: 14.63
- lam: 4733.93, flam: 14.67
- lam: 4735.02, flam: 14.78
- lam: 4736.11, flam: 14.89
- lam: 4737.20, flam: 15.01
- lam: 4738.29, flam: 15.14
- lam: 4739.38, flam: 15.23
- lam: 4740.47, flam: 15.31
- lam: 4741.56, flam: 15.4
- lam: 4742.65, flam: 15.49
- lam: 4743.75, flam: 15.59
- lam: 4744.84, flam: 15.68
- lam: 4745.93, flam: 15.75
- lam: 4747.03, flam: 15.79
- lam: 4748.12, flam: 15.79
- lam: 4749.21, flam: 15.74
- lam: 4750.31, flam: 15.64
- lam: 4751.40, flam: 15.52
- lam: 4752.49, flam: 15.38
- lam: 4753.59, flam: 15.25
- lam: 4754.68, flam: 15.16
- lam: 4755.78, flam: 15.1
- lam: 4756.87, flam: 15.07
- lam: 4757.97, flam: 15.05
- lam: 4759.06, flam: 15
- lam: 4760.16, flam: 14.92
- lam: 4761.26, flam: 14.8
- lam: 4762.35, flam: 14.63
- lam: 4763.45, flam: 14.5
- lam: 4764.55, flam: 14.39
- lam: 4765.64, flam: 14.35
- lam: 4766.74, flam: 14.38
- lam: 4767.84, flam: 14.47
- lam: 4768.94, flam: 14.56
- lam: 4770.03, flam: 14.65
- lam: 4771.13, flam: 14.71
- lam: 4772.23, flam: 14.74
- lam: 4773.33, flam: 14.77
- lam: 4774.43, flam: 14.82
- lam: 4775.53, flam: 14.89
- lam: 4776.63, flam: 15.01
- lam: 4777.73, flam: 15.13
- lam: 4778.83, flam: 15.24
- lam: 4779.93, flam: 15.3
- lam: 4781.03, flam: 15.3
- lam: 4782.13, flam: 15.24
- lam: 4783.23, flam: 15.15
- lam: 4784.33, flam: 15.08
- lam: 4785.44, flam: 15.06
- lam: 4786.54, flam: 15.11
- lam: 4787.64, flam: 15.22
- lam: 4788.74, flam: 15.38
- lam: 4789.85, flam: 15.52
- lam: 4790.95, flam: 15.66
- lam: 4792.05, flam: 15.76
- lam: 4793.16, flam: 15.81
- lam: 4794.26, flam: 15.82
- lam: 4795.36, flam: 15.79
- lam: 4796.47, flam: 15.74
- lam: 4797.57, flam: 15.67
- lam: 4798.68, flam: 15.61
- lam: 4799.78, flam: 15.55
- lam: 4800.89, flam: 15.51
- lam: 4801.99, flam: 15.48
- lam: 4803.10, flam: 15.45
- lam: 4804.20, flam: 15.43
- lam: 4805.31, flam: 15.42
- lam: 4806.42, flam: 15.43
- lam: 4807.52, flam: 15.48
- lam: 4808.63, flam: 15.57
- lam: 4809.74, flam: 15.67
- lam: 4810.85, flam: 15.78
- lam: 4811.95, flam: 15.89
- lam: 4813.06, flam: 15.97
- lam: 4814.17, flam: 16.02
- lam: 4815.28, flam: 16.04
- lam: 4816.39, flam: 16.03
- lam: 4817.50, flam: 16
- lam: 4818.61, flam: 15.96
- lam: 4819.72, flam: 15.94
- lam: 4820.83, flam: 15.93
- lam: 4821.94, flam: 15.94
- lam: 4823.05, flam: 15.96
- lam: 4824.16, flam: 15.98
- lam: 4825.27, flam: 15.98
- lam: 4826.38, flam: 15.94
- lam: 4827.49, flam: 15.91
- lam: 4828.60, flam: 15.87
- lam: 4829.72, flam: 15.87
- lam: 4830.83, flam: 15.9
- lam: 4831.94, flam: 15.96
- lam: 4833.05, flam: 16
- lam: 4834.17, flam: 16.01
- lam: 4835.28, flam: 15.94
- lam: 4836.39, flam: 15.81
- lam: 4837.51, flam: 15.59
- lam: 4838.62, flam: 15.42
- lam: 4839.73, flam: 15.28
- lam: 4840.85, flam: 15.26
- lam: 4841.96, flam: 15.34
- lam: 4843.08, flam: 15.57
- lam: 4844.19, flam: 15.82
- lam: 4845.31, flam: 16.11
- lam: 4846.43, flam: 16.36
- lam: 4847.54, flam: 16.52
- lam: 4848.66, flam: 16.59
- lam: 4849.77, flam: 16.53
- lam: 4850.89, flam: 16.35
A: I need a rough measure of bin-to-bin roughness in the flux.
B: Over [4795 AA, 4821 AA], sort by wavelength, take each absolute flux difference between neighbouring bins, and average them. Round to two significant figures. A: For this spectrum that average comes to 0.048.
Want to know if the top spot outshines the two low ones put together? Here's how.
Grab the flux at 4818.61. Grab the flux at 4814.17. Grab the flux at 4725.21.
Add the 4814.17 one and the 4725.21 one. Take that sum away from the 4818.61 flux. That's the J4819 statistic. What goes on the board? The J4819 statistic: -15.9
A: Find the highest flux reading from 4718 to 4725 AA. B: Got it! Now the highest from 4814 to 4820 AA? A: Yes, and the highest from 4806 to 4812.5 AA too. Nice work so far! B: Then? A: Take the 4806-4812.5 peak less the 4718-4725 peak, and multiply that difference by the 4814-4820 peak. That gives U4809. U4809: -1.4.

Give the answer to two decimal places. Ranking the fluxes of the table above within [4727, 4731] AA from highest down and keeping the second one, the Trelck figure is 15.23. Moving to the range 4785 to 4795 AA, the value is 15.81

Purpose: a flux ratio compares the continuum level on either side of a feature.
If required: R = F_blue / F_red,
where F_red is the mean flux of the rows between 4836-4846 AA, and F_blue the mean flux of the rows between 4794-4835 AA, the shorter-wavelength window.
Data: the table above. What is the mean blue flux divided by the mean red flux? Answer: 1.01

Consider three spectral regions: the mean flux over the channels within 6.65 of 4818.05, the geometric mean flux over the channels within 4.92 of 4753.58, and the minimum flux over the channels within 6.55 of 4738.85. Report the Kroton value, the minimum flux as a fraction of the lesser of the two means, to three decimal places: 0.955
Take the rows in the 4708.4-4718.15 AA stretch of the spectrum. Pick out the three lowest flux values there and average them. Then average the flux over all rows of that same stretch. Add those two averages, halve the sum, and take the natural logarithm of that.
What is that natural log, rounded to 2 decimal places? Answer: 2.72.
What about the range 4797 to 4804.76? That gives 2.74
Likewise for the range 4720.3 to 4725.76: 2.77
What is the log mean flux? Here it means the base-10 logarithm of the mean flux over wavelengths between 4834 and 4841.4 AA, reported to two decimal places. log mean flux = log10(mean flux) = 1.19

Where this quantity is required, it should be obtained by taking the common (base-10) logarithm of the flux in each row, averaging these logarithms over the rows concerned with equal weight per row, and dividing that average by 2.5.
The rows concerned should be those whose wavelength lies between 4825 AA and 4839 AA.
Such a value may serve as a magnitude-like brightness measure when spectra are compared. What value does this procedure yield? 0.480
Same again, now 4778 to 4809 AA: 0.476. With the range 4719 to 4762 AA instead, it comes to 0.474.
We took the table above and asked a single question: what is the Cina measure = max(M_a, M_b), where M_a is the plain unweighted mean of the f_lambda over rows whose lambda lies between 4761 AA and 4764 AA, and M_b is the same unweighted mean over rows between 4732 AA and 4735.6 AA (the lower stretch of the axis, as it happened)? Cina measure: 14.69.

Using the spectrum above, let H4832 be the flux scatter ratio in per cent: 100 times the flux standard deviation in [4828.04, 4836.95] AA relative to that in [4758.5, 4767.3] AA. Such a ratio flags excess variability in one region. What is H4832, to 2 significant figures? 27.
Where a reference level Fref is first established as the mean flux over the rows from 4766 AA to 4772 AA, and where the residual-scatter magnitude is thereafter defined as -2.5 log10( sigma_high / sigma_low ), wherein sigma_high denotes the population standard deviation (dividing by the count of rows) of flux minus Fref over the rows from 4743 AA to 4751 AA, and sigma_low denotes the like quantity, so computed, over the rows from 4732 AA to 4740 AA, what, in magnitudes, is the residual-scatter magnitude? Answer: 1.2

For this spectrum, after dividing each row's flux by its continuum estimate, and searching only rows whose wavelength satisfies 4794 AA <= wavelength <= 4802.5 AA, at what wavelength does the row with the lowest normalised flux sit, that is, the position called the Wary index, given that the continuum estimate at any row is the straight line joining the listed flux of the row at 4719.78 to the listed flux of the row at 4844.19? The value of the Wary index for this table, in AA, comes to 4801.99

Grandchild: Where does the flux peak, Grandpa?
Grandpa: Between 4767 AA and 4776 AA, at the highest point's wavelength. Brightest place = 4775.53 AA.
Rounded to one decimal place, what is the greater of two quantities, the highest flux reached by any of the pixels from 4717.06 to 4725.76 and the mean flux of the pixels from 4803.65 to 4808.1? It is 16.0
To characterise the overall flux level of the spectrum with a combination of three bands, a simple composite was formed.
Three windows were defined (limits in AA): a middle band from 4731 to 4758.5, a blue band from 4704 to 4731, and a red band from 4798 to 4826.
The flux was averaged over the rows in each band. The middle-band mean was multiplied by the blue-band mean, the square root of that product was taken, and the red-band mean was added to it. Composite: 31.1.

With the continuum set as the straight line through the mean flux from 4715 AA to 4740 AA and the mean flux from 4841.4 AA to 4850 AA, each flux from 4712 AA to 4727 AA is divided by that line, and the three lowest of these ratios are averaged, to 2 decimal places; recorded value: 1.00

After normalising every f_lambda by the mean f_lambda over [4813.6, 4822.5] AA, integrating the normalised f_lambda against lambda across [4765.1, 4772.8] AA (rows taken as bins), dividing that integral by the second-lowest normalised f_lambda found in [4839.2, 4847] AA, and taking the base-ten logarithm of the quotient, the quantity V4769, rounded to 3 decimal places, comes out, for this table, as 0.865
